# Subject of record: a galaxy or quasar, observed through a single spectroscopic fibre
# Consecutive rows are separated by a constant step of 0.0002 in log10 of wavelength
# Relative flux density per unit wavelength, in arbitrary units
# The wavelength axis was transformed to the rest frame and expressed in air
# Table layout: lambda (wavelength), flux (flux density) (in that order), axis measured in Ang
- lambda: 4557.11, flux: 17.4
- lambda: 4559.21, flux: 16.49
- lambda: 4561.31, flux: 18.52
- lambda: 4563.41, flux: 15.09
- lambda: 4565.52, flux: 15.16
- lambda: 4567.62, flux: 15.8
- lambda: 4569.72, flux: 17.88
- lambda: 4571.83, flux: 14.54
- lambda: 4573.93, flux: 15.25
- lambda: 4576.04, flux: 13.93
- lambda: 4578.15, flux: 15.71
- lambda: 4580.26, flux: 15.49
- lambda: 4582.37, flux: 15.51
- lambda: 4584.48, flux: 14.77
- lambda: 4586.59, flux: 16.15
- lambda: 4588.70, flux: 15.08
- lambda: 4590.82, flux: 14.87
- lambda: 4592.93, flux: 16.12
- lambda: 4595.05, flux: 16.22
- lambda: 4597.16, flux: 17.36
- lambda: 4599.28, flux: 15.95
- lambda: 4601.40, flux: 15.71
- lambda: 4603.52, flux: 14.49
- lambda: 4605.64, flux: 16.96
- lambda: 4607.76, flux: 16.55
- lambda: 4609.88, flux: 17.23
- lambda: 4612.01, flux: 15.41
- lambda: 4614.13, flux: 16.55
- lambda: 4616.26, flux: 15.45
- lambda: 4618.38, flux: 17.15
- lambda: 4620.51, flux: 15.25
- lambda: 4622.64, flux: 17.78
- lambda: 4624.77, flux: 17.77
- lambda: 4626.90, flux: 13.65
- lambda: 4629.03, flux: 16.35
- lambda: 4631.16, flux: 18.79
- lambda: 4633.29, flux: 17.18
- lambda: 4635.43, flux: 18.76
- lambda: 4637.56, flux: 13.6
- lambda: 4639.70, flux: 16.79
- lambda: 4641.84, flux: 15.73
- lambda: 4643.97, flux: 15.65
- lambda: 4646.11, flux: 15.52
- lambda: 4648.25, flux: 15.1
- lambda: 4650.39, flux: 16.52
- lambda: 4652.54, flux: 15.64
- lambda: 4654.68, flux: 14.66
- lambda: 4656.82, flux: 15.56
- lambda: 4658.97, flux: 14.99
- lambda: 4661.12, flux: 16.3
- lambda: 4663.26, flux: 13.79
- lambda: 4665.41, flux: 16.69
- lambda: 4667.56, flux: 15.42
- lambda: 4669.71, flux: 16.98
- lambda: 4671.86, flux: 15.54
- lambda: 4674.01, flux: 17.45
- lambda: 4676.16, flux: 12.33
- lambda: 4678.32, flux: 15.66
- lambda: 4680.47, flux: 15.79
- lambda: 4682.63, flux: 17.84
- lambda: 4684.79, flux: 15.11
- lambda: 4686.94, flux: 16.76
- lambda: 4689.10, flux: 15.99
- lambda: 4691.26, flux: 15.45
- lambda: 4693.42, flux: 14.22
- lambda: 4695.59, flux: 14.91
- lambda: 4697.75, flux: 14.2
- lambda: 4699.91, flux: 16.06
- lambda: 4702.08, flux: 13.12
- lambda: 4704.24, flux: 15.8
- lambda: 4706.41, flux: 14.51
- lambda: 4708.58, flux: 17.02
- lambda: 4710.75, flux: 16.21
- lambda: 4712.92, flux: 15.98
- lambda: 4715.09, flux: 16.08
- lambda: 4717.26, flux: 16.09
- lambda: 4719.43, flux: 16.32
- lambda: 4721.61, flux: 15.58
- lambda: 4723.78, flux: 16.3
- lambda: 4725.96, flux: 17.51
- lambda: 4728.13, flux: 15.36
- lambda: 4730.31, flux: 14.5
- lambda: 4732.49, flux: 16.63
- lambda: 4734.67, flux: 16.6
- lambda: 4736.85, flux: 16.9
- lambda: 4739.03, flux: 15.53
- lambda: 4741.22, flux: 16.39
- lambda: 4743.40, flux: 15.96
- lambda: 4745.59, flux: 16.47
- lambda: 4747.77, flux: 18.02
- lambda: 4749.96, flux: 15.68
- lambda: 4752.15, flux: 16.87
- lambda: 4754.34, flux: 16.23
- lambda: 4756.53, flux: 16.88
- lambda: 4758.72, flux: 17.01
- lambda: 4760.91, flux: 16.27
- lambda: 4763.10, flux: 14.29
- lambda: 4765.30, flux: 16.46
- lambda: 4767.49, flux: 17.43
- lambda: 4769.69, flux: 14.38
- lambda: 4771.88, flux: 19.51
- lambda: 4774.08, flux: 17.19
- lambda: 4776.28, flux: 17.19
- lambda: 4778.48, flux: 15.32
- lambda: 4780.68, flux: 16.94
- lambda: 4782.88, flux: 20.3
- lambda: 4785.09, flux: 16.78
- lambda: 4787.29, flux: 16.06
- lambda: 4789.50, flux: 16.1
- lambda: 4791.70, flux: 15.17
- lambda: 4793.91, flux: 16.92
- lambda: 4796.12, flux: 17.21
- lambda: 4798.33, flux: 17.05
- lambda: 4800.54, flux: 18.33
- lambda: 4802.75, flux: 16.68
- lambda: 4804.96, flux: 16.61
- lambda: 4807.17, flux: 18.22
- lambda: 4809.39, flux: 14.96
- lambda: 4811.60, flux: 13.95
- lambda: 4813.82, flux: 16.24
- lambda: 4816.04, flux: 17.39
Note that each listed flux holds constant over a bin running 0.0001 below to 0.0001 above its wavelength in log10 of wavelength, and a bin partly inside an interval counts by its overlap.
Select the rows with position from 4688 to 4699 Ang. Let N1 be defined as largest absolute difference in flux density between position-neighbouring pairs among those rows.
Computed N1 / 1.2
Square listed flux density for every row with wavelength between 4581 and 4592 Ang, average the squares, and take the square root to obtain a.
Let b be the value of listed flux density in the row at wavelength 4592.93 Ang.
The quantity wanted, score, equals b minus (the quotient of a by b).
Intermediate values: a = 15.3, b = 16.12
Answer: 15.2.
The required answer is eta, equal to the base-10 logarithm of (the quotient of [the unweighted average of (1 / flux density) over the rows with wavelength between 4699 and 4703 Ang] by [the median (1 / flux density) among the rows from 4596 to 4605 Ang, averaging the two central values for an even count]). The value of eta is 0.04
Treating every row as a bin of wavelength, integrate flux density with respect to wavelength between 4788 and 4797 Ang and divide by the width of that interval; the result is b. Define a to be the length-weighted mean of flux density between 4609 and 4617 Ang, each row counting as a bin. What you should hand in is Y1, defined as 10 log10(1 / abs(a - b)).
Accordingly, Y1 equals 8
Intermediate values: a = 16.2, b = 16.3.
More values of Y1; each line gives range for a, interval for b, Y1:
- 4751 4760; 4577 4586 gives -1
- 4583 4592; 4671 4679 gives 14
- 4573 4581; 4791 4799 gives -2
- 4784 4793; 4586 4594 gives 3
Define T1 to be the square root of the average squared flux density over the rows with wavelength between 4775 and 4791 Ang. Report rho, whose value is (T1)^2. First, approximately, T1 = 17.0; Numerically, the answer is 290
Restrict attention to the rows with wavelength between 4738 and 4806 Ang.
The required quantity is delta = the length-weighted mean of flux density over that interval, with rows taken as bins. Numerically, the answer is 16.7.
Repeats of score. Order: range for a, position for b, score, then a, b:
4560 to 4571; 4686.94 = 15.8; 16.6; 16.76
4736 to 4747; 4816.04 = 16.5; 16.3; 17.39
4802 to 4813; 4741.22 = 15.4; 16.2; 16.39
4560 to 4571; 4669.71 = 16.0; 16.6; 16.98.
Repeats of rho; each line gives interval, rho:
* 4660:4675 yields 258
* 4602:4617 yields 260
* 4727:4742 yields 256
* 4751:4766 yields 266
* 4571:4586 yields 226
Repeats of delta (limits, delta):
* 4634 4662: 15.8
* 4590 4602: 16.1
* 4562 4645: 16.0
